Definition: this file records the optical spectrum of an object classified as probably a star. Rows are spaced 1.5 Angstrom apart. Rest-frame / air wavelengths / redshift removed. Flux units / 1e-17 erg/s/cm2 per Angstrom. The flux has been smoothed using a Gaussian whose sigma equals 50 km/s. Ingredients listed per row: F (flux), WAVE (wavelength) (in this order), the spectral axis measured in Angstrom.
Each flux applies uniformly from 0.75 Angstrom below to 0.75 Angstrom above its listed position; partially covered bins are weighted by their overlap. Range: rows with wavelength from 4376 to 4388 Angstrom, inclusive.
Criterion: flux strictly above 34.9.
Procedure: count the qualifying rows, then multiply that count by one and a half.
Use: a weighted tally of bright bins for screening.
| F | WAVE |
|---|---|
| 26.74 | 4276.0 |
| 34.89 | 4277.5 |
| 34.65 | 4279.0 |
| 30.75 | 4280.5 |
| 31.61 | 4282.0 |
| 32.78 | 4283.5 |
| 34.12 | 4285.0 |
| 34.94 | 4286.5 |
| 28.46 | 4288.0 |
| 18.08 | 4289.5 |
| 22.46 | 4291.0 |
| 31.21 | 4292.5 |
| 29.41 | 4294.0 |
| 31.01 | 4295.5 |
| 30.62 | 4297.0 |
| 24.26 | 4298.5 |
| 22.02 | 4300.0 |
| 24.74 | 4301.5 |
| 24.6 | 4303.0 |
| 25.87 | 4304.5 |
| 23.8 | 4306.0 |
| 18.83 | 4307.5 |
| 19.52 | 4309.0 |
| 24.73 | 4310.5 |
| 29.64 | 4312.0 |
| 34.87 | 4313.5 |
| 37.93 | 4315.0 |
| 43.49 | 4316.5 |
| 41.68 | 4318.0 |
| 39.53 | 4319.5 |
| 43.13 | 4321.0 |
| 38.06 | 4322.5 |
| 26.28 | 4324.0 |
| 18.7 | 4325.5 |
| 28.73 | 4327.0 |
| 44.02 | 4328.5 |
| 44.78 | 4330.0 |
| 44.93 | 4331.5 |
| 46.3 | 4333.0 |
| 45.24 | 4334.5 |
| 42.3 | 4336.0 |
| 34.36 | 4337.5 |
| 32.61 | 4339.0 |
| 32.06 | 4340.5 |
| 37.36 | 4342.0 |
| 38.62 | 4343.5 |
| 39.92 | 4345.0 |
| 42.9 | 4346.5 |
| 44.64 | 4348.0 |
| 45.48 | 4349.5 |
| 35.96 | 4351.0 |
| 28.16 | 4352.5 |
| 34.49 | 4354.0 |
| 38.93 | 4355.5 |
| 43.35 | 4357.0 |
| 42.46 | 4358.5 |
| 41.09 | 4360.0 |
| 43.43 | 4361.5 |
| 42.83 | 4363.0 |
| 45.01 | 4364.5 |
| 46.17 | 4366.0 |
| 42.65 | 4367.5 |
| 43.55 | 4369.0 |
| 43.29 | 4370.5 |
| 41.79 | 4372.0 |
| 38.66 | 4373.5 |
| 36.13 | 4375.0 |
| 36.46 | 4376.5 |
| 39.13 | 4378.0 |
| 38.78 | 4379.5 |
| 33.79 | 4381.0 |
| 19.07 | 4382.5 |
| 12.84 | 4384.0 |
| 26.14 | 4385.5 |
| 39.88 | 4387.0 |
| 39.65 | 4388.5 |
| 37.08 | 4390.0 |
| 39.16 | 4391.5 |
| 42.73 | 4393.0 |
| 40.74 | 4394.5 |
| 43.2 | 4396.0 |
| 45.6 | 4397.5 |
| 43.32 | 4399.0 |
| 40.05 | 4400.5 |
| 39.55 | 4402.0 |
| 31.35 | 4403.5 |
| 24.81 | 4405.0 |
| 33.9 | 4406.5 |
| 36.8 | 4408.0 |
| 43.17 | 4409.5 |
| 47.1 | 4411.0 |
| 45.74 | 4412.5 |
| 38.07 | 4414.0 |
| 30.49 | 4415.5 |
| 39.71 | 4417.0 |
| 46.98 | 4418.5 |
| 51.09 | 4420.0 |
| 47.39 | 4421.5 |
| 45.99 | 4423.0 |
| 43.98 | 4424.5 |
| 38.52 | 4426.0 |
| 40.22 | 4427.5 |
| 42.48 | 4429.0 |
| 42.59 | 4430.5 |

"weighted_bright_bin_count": 6.0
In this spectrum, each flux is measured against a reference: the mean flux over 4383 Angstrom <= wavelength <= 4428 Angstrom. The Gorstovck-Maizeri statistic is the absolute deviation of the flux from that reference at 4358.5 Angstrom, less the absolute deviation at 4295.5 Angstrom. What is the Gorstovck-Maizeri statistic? -5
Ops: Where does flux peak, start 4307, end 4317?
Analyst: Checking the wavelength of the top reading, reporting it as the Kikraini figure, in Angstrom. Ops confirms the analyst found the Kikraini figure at 4316.5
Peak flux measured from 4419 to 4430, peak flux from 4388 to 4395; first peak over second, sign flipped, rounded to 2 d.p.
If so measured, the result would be -1.20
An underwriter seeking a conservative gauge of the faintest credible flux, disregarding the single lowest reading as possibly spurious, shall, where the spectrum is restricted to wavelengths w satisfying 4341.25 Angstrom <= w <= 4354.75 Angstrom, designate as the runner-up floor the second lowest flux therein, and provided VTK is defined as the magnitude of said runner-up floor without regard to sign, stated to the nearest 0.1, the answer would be 34.5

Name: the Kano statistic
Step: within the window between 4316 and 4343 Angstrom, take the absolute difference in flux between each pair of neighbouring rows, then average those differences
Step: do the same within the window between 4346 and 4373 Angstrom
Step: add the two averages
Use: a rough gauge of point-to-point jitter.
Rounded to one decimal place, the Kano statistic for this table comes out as 7.6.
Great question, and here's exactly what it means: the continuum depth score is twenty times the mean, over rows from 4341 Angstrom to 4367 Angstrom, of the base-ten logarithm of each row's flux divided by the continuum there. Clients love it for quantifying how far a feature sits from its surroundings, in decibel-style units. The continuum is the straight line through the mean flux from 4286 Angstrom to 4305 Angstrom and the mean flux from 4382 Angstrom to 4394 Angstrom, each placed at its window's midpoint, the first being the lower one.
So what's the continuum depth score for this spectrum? 2.5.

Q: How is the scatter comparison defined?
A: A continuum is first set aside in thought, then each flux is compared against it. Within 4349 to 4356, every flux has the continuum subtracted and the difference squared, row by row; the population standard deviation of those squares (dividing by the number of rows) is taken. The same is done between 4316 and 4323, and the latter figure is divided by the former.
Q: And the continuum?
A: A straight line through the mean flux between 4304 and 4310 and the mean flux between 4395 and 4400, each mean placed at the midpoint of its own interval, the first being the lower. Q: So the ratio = 1.2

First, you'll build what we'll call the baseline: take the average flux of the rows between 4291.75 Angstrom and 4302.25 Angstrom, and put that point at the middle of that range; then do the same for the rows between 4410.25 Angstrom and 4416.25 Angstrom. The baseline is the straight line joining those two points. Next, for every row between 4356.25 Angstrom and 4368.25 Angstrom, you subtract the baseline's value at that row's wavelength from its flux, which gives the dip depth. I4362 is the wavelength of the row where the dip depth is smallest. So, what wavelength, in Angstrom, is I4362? 4360.0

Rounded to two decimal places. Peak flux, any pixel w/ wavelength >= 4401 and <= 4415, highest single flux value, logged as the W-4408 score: 47.10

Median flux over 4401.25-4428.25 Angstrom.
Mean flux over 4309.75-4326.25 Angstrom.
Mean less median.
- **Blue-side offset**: -6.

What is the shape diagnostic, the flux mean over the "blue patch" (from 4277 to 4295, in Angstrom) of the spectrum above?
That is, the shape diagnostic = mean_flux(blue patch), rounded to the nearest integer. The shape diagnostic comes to 30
